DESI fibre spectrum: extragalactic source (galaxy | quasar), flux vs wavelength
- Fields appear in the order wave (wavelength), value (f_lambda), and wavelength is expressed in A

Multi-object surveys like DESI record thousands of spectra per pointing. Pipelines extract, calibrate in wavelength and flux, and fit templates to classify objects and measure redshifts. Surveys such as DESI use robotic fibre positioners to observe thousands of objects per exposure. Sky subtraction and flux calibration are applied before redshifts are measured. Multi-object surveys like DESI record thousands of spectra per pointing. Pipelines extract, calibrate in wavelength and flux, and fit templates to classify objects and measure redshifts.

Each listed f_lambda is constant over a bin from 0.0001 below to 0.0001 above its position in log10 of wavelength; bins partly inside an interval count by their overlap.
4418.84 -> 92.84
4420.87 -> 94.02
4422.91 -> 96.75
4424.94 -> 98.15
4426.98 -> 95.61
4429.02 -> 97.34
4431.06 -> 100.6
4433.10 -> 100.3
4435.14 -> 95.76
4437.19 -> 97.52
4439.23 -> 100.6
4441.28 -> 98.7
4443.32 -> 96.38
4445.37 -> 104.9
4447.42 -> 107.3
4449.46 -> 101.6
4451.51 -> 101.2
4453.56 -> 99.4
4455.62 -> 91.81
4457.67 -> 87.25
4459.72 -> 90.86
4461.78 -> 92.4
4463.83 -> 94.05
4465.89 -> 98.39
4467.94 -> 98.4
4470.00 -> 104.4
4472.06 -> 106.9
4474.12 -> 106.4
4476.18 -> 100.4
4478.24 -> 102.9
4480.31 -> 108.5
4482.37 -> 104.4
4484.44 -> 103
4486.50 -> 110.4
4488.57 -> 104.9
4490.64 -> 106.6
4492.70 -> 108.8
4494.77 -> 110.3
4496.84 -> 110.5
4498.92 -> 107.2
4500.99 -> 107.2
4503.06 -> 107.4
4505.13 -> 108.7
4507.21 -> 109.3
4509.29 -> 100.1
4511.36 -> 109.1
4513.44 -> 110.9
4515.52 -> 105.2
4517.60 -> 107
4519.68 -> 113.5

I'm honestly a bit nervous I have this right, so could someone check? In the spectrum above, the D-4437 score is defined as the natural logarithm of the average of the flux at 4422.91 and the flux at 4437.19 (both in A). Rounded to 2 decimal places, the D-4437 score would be 4.58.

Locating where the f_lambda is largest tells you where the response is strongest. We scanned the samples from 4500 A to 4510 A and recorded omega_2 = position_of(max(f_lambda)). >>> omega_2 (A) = 4507.21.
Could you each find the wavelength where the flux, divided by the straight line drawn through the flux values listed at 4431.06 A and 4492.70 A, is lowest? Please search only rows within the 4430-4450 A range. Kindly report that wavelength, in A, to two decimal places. 4443.32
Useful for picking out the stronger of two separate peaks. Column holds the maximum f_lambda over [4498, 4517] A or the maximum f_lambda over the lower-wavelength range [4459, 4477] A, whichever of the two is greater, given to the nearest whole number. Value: 111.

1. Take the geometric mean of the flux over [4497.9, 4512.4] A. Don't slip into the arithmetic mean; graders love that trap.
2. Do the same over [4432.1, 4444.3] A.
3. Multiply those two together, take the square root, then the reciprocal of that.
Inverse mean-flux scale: 0.0098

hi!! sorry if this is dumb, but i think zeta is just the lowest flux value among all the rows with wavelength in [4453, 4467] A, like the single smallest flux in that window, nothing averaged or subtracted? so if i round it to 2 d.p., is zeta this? 87.25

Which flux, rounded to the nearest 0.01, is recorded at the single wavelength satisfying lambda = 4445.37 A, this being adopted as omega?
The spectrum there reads 104.90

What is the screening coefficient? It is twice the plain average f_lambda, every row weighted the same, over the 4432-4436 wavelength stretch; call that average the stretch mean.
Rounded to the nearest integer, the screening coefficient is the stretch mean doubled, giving 196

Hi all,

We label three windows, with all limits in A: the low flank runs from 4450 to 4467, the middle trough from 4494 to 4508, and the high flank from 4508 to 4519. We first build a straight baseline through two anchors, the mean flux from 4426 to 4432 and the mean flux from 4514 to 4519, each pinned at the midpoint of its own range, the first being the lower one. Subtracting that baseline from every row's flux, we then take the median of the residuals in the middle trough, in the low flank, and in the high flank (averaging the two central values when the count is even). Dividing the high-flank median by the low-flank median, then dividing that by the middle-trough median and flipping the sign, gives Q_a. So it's 0.0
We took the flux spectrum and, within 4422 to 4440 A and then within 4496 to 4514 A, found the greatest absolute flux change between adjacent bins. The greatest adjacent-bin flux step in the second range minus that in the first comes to 5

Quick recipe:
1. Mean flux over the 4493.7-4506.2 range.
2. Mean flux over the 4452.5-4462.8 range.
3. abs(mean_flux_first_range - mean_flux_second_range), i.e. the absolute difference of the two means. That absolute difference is 16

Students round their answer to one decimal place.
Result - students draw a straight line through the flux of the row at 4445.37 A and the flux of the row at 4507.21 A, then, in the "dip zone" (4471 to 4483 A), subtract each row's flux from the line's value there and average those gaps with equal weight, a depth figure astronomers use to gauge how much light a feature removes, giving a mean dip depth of 2.2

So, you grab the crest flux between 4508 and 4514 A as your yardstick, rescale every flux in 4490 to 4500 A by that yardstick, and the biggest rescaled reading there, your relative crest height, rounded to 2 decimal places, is 1.00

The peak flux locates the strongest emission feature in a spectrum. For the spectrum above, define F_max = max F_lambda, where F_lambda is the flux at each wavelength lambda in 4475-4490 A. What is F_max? 110.4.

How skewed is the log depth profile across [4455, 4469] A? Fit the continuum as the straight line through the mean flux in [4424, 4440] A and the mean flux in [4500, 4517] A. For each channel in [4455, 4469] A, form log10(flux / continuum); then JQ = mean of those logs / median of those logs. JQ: 0.9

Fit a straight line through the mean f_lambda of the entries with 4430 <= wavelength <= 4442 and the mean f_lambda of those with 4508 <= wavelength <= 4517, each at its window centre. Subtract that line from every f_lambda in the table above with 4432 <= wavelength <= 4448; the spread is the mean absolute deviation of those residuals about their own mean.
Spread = 3.0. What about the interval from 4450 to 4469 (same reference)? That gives 4.0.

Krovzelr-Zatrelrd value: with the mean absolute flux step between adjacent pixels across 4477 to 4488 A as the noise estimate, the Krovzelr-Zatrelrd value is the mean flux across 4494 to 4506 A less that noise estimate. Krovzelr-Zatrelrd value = 104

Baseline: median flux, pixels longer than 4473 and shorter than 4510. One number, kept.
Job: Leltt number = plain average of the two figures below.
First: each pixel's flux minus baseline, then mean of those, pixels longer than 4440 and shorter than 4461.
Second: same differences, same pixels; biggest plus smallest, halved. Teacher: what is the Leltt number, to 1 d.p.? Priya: -9.6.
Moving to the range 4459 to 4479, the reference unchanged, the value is -8.0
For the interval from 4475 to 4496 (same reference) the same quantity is -1.5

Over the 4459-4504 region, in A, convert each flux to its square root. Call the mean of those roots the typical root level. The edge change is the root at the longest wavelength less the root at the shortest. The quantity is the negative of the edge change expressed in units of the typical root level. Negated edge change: -0.082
